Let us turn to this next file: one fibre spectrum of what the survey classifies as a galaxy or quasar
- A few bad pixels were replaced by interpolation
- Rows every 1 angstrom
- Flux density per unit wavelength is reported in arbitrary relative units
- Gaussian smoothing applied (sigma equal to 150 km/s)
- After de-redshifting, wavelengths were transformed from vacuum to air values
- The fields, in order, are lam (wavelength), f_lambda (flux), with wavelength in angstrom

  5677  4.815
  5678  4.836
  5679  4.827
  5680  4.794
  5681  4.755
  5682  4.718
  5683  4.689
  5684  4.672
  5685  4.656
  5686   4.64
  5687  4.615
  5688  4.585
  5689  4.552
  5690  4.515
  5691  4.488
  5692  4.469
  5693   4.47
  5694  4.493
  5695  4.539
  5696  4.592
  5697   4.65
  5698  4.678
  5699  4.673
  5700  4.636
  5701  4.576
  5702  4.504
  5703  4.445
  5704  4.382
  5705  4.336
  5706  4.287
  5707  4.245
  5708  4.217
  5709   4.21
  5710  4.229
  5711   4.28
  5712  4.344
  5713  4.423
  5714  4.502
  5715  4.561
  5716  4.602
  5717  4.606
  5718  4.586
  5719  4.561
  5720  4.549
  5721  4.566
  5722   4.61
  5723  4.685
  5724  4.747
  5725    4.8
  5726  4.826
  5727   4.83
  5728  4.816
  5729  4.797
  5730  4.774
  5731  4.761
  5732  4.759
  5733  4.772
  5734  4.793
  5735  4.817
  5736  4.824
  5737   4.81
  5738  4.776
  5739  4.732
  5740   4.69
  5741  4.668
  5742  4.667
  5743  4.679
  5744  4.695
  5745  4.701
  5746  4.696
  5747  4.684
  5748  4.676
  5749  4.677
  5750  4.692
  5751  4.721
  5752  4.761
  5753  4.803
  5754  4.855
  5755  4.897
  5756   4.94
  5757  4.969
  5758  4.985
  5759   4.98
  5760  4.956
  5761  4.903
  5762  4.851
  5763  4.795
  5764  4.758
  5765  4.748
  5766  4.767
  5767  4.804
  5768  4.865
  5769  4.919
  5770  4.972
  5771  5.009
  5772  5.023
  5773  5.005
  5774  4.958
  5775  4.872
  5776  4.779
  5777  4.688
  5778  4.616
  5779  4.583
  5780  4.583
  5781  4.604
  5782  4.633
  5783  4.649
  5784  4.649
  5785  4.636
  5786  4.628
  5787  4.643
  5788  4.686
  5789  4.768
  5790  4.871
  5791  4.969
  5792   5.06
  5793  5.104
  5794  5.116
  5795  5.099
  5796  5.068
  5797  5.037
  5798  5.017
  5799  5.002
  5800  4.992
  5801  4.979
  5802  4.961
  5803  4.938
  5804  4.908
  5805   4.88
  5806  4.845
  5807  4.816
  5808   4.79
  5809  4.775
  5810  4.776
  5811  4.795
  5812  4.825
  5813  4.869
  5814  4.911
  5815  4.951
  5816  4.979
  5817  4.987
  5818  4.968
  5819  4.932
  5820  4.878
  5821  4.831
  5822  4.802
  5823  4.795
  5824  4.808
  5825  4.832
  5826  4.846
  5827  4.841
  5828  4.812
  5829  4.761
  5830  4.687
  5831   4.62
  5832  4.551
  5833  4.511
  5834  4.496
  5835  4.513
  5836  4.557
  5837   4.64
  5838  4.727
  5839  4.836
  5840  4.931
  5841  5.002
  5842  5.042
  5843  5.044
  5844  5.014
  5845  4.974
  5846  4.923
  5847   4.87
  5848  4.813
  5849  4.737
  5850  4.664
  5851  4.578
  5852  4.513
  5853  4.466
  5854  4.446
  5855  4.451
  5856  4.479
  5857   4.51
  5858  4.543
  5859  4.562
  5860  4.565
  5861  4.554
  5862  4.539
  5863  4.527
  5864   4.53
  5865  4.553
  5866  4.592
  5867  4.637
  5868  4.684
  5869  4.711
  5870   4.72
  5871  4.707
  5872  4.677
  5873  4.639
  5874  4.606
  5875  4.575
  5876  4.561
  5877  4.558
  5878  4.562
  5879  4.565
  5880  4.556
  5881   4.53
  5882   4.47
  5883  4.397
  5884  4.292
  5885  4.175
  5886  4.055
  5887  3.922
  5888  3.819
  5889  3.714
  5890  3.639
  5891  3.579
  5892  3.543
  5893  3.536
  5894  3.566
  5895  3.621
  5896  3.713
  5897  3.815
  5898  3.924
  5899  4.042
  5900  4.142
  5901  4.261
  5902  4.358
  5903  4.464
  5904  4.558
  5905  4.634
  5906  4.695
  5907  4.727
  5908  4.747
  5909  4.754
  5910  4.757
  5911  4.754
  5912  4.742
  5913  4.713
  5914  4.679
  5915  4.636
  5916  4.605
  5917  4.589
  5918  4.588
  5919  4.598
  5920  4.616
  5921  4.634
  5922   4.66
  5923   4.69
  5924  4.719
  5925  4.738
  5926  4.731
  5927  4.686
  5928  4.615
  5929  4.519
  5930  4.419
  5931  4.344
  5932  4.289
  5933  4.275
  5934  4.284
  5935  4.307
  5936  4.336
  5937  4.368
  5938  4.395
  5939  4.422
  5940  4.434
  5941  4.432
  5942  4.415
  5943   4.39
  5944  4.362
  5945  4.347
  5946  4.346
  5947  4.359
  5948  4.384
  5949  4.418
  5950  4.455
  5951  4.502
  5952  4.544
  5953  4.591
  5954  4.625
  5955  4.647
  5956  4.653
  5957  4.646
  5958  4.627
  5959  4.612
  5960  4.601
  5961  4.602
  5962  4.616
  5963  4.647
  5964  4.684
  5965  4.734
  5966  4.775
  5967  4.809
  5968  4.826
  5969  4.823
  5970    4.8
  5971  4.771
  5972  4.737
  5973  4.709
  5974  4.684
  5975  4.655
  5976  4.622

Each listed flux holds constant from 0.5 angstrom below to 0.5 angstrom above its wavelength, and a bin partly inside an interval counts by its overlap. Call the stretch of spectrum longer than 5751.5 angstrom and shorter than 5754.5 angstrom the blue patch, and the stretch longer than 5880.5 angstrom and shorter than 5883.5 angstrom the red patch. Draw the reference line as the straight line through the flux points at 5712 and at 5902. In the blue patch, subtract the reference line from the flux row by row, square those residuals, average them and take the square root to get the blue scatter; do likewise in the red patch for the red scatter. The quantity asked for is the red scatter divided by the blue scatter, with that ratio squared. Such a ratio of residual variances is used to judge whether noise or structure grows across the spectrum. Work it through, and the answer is 0.1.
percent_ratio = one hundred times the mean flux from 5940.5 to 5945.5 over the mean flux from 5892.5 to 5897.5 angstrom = 120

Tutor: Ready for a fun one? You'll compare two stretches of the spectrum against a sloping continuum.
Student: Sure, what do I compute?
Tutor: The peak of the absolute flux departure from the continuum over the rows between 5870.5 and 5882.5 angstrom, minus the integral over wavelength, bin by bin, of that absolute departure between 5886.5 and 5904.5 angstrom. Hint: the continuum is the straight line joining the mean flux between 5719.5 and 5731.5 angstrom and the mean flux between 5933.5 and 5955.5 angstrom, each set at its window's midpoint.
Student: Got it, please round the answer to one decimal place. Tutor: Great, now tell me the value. -10.6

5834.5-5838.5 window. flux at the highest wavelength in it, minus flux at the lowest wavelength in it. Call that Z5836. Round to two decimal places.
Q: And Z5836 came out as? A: 0.21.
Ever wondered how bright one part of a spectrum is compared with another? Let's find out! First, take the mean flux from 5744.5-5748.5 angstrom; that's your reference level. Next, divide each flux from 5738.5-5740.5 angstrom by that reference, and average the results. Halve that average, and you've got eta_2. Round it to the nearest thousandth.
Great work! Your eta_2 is 0.502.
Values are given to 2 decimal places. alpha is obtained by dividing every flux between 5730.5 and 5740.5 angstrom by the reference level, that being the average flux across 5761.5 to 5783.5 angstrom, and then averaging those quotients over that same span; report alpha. 1.00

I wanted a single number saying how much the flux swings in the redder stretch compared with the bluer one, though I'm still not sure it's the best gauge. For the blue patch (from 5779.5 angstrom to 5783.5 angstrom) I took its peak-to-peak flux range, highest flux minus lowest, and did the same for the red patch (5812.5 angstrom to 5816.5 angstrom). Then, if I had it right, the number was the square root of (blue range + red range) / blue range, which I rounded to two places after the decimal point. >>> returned 1.63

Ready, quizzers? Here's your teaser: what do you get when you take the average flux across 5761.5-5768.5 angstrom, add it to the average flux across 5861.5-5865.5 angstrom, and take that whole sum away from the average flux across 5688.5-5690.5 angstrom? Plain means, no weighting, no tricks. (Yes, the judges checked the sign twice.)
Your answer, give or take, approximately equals -4.80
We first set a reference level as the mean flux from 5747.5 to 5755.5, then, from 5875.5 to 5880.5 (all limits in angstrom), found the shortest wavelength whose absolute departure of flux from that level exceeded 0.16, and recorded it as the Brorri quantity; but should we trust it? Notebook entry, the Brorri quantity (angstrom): 5876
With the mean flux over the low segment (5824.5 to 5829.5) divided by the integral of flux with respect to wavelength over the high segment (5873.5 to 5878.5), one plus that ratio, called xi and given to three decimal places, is 1.211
